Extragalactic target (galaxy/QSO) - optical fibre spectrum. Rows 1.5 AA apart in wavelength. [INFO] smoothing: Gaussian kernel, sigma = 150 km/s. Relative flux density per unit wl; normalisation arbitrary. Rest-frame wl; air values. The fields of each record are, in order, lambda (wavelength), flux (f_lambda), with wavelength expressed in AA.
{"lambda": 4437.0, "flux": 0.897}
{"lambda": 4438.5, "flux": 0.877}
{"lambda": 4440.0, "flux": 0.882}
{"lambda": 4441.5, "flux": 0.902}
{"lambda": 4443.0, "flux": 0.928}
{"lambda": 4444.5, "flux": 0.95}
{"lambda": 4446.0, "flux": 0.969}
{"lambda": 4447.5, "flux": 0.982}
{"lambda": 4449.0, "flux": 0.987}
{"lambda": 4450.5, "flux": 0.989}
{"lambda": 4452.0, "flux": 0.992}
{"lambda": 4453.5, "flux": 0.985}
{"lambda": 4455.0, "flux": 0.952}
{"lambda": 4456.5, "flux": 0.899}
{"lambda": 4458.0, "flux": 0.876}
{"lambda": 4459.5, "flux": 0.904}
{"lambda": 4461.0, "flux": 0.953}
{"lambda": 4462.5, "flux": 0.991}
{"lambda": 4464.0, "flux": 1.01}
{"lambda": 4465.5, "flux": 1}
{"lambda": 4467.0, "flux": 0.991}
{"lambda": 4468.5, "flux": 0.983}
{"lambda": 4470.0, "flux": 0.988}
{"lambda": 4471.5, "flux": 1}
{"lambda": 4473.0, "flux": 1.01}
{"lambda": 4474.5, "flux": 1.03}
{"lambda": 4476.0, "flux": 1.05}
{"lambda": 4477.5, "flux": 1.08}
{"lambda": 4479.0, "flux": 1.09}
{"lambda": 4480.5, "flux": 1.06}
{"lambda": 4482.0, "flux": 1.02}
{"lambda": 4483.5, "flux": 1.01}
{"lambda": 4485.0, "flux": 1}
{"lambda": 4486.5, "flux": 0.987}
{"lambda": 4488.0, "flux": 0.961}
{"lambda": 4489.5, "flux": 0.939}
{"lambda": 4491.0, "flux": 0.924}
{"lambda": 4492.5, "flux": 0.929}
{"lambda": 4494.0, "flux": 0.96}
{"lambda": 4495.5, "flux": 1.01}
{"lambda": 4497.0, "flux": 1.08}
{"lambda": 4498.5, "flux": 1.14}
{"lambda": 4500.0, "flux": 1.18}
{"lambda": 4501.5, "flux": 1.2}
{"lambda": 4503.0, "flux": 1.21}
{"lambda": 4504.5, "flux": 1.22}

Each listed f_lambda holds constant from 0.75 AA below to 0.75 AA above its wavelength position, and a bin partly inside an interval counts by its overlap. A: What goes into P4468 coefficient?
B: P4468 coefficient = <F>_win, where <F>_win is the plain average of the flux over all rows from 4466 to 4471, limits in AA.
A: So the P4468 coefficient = 0.99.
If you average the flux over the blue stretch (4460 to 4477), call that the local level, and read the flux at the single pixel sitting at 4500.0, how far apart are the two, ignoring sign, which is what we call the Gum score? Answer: 0.18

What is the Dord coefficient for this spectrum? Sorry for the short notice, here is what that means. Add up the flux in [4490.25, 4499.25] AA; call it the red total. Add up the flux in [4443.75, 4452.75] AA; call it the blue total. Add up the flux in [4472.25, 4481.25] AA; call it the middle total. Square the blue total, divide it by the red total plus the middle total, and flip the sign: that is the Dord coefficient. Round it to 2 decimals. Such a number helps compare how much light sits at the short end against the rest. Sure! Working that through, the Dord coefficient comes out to -2.79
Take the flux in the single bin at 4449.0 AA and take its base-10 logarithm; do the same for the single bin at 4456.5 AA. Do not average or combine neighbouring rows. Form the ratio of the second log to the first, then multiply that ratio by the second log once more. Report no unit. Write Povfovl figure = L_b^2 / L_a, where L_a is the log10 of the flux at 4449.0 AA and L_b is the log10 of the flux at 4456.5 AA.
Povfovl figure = -0.4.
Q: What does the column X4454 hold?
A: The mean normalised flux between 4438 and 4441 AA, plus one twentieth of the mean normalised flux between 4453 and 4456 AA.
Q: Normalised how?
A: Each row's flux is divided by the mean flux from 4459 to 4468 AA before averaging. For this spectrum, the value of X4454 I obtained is 0.952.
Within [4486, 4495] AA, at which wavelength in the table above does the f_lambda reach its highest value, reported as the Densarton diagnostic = 4486.5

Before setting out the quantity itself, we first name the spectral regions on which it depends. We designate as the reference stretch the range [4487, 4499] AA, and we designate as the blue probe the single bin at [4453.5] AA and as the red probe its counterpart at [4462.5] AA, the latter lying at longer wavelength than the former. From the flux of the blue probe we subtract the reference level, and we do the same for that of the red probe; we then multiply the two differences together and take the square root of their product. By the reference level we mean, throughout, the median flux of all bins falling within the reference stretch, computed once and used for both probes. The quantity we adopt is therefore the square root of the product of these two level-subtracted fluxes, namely 0.027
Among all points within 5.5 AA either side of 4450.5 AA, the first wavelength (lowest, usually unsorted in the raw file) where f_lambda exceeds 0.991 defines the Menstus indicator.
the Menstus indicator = 4452.0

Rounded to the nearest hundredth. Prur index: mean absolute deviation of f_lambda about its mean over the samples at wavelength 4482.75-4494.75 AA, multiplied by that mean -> 0.03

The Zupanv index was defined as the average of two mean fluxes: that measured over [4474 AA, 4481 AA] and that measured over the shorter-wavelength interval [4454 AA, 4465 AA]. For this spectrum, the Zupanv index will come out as 1.00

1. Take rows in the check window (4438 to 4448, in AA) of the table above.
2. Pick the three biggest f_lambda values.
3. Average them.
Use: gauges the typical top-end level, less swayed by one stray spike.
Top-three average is 0.97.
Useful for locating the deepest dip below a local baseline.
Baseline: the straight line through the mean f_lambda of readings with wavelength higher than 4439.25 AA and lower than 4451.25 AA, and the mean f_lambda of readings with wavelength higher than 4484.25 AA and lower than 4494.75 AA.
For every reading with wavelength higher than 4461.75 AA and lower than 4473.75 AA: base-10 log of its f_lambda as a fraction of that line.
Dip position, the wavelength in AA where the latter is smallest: 4468.5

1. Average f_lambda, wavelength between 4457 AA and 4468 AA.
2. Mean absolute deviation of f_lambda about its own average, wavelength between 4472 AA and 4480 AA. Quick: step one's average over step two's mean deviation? 36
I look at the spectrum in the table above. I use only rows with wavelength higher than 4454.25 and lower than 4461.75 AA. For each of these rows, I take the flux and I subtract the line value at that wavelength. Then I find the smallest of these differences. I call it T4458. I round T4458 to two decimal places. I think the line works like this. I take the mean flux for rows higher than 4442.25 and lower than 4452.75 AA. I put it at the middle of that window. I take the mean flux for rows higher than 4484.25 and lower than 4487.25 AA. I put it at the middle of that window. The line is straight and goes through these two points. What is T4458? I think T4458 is -0.10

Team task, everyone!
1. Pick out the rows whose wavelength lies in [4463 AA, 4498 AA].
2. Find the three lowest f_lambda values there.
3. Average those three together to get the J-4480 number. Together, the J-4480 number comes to 0.93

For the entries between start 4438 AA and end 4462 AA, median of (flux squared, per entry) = 0.904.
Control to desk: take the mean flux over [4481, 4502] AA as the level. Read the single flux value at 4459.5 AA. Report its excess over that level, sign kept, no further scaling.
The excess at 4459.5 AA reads -0.12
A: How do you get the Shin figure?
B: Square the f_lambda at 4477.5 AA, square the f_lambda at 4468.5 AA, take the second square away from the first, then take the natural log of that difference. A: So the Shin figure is -1.6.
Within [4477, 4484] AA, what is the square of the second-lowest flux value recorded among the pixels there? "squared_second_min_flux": 1.04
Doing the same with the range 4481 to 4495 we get 0.86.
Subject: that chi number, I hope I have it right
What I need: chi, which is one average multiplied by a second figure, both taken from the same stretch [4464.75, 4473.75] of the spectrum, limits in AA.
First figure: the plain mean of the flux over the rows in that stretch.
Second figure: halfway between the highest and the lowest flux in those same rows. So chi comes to 0.99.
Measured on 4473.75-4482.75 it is 1.11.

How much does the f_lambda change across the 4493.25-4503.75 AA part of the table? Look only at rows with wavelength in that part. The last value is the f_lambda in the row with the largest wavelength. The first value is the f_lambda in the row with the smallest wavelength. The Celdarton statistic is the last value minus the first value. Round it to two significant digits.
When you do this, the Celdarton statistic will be 0.25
